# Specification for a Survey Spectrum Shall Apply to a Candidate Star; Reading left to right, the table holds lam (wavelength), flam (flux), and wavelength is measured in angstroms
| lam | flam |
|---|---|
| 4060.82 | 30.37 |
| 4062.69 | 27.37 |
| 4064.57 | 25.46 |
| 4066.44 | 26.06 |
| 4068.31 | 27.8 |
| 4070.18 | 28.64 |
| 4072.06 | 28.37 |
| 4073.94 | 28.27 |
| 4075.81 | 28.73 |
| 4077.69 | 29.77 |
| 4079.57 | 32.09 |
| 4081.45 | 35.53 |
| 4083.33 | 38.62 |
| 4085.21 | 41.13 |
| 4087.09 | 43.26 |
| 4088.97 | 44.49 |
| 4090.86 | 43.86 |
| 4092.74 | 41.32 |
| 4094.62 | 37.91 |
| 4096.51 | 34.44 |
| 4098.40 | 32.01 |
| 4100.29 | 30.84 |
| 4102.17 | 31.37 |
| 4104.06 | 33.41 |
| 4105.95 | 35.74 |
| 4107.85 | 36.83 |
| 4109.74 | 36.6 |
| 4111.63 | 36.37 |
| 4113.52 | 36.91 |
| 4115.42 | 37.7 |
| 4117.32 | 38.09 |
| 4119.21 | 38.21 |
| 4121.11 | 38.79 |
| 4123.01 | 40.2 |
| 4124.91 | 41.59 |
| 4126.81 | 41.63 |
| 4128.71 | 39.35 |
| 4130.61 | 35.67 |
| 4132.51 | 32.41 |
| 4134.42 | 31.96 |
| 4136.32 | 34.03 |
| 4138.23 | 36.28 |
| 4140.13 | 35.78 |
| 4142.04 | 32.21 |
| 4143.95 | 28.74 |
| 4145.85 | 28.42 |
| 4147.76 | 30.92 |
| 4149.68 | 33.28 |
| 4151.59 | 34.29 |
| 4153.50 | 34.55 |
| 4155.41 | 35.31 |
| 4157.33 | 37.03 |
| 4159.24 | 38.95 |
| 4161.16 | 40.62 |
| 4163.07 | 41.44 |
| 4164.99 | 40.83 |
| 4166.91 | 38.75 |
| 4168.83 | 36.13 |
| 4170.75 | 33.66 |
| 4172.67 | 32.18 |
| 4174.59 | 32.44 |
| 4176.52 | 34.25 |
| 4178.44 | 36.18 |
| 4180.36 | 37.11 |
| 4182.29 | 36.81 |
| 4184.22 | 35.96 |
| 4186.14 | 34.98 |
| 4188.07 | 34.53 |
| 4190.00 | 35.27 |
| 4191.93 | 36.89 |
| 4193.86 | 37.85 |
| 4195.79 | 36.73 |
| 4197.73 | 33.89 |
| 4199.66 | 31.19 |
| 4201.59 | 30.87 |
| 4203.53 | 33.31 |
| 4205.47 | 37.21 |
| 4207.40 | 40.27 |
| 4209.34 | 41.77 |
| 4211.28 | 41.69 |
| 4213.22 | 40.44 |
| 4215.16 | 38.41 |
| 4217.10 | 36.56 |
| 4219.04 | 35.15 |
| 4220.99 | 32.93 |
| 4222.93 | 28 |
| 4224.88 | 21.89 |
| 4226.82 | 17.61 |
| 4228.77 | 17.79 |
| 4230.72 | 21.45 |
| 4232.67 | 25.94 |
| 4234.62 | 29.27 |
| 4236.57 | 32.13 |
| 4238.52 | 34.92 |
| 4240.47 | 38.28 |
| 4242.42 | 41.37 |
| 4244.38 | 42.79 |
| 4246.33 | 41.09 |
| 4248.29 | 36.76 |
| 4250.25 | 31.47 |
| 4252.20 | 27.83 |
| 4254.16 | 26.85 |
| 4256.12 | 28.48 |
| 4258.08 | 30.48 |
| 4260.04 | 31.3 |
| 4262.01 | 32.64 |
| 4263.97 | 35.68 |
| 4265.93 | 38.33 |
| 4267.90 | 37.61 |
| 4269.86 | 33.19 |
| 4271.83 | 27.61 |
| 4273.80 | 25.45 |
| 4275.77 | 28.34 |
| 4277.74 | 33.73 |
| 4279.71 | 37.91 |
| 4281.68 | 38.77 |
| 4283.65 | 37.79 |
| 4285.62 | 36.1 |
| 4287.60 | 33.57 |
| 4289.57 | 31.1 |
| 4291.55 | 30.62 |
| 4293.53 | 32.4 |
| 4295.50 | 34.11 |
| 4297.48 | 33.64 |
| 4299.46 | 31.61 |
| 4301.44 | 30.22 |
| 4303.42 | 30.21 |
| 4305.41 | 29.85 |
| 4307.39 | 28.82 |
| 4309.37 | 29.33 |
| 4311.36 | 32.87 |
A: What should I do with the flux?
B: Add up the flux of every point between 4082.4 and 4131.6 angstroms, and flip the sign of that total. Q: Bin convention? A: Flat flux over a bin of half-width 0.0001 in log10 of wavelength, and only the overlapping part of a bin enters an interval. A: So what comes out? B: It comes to -986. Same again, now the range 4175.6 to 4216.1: -766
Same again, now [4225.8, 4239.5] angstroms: -179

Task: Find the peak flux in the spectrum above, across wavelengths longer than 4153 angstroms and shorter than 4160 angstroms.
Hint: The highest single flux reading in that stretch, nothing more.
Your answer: 38.95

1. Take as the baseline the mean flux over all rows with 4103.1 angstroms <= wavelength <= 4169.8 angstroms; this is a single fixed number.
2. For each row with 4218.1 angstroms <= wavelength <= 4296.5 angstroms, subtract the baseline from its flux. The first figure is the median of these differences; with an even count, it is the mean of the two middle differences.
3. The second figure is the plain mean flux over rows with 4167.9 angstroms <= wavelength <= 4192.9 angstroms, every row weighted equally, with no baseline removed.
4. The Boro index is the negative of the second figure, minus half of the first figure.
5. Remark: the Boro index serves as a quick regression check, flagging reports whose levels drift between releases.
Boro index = -33.2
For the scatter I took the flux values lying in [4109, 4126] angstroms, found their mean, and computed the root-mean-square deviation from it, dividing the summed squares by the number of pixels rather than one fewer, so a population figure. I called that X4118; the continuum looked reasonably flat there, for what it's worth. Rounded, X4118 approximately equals 1.6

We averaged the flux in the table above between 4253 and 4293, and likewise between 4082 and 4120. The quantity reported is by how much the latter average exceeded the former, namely 4.7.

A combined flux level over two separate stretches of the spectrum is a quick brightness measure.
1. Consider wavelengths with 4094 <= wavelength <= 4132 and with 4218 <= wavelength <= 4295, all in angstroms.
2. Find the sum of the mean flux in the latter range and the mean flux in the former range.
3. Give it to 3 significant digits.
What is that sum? 68.6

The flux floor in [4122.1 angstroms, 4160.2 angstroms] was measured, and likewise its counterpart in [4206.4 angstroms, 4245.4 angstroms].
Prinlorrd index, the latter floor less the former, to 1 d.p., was -10.8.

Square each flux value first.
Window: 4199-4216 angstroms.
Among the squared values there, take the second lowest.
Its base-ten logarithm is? 2.99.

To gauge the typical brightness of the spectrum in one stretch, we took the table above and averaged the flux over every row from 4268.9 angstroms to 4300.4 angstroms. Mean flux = 32.9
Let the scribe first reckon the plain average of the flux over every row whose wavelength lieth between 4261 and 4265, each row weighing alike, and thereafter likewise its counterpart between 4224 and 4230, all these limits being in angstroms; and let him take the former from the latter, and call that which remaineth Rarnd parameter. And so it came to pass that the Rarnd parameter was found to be -15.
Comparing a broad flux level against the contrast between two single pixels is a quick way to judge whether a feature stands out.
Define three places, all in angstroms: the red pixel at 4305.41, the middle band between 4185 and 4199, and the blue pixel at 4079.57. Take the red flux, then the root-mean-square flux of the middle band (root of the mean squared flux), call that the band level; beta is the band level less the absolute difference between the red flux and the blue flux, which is 34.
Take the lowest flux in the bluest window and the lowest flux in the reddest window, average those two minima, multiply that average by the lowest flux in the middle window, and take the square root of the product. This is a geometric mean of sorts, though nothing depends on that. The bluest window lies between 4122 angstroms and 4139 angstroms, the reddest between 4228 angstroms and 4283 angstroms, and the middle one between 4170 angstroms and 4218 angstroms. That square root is 28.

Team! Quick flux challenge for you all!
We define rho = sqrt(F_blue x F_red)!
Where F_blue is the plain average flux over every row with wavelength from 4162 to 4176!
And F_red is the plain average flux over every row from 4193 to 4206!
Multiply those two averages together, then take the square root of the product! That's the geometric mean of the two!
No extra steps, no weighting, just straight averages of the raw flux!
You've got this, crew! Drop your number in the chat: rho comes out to 35.4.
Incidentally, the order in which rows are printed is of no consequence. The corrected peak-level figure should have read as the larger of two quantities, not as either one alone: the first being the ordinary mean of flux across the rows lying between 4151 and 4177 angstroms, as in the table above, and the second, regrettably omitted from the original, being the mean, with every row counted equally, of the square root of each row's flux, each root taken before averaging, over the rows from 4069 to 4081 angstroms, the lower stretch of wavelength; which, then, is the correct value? 36.5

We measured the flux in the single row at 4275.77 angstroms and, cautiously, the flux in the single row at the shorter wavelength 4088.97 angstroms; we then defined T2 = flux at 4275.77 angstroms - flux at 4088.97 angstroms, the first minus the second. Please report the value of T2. -16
